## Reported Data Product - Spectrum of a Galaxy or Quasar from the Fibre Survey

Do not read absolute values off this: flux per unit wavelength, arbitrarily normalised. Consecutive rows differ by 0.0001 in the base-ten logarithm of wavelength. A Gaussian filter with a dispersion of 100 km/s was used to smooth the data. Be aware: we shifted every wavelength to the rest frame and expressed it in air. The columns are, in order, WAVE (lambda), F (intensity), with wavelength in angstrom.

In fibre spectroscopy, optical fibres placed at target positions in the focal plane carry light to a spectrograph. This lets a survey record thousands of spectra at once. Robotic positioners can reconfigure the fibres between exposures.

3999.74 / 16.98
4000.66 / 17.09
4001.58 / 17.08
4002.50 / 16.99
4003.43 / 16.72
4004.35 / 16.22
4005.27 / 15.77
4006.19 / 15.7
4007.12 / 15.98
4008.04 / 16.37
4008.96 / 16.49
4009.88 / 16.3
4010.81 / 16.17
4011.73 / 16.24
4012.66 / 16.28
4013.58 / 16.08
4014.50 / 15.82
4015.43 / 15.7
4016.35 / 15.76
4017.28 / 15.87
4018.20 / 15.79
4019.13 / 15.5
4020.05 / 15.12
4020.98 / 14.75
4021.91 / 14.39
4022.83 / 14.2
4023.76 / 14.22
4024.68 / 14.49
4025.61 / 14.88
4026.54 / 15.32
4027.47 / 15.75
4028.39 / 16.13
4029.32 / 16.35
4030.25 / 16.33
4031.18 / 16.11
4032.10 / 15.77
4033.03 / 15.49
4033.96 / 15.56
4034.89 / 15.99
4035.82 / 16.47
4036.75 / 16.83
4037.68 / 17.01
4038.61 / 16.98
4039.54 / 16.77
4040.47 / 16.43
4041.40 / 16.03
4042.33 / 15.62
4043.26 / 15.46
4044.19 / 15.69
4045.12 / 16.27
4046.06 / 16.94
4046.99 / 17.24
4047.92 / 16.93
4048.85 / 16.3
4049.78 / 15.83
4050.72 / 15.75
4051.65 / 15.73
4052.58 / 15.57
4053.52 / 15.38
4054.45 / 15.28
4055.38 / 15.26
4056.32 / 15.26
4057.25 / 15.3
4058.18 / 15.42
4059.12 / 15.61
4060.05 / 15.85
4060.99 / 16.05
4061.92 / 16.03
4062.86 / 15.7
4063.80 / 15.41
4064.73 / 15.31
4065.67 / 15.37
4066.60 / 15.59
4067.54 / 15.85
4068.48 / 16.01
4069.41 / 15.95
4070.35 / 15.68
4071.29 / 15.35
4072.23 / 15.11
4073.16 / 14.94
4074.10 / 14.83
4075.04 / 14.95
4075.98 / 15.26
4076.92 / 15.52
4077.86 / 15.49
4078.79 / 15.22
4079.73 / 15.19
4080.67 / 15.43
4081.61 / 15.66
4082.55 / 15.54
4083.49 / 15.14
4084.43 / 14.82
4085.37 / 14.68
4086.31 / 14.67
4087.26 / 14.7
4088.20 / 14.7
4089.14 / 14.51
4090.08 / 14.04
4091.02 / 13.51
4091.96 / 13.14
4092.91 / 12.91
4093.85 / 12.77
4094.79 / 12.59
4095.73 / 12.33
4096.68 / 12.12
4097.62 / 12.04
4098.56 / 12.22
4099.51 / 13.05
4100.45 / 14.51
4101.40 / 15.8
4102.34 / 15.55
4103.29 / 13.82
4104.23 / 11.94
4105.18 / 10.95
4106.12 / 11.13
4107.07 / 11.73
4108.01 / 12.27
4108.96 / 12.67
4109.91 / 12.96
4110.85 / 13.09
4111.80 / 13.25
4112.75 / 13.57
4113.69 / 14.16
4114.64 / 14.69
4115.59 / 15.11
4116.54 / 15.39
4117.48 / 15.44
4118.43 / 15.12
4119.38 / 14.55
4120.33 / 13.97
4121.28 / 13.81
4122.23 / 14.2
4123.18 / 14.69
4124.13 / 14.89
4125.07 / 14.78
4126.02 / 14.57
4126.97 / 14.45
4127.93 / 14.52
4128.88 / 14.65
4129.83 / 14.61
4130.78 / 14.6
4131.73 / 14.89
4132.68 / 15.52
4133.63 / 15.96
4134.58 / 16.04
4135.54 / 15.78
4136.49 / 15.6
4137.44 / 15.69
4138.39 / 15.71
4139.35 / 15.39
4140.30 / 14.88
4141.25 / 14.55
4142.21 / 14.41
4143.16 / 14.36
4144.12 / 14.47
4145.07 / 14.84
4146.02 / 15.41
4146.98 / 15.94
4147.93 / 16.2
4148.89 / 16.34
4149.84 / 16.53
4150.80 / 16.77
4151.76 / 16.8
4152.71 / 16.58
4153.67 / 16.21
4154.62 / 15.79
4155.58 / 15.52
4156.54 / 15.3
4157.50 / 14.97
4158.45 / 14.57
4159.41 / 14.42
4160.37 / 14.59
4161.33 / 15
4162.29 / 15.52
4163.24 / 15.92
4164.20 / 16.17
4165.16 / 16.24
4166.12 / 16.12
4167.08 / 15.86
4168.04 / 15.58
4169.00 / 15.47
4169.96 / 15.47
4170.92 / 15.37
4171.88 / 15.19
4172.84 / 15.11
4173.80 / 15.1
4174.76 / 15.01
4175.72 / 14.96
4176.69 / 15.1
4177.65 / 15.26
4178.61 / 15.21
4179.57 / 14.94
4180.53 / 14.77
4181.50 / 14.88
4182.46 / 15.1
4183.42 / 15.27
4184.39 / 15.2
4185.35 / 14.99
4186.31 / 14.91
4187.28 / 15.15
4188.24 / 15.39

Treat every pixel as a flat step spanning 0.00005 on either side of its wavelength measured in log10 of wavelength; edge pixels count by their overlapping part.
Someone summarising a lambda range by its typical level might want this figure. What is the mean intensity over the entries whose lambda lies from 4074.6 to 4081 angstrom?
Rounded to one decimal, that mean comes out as 15.3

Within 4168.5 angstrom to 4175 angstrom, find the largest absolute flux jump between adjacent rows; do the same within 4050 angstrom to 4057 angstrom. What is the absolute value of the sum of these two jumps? 0.4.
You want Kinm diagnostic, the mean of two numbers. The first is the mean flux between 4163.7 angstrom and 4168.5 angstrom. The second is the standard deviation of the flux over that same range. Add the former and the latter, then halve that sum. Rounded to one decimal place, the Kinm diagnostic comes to 8.1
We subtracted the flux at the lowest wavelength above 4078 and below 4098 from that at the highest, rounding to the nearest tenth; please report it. -3.2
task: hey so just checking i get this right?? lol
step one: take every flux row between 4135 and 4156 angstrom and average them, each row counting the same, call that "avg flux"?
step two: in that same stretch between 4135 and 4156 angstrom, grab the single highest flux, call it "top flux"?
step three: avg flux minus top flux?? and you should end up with -1.17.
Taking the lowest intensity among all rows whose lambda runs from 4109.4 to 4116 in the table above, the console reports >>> 12.96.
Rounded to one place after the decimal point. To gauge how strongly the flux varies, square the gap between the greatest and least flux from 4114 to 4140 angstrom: 5.0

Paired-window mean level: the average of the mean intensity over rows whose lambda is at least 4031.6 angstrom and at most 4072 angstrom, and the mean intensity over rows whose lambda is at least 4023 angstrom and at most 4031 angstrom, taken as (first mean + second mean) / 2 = 15.7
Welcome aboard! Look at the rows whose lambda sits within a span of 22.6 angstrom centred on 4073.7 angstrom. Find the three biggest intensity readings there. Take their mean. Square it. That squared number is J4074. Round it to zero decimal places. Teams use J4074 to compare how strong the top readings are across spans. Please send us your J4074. 254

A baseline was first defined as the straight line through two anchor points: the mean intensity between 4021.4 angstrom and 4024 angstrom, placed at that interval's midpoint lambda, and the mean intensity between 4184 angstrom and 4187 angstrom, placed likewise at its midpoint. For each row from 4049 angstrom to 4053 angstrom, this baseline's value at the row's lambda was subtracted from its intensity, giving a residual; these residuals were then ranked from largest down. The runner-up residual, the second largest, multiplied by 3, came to 4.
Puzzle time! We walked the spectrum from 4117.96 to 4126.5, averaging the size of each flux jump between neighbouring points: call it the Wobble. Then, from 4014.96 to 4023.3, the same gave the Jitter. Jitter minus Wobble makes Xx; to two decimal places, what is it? -0.11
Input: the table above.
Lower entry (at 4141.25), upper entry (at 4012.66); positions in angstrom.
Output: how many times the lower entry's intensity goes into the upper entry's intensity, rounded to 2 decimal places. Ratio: 1.12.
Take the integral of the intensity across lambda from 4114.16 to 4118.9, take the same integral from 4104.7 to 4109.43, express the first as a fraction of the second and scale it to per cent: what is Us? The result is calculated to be 129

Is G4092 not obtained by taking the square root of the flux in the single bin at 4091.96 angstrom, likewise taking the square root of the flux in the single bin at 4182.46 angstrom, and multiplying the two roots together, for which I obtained 14.1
